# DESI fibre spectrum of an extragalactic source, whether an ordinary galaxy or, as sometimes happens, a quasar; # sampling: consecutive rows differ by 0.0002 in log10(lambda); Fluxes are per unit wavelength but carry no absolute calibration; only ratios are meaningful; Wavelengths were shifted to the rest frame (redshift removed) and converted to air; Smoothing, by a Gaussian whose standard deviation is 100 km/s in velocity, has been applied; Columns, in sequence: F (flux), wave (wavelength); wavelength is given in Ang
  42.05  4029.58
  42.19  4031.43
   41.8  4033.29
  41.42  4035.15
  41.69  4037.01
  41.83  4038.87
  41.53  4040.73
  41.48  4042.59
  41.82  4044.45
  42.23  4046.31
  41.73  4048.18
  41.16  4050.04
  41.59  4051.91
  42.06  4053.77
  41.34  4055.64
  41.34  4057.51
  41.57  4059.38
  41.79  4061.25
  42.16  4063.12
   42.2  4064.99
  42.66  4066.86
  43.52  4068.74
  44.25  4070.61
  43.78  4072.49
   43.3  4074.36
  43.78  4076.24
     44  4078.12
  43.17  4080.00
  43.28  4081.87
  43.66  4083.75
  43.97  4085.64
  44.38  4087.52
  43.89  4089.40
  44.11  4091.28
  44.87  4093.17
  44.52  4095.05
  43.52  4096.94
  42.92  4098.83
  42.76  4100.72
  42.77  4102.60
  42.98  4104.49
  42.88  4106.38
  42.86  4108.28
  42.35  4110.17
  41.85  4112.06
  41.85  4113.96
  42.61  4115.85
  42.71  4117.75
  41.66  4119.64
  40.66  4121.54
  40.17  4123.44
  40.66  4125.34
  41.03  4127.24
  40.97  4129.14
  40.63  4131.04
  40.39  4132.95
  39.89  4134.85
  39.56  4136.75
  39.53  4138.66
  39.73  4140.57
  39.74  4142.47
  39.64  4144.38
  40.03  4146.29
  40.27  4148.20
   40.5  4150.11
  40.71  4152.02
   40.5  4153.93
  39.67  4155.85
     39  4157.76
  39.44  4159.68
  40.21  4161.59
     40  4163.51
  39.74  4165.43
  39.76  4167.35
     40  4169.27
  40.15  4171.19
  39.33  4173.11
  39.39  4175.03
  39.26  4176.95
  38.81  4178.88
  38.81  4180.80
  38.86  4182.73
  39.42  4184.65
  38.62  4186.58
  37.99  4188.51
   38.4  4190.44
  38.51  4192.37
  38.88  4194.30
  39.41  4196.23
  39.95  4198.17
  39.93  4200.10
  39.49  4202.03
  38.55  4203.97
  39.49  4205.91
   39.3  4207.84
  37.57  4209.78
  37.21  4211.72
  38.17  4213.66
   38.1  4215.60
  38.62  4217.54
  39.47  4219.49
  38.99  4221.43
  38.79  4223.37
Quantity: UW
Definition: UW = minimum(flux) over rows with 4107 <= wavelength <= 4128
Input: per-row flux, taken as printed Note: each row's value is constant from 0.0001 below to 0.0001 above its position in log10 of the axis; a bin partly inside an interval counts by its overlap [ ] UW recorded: 40.17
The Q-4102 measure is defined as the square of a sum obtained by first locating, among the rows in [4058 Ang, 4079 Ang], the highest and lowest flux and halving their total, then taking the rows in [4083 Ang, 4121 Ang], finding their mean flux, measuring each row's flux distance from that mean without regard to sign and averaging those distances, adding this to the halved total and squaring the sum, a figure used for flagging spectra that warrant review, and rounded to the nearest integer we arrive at 1908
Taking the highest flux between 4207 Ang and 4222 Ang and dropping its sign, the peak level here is 39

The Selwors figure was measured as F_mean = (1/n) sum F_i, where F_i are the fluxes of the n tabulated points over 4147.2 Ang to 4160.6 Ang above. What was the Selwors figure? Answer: 40.0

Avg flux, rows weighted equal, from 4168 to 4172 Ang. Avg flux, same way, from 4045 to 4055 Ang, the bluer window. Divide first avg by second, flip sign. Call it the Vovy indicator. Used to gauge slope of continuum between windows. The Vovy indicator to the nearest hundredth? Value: -0.96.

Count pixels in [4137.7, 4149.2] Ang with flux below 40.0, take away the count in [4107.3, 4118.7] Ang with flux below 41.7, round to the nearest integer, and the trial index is 4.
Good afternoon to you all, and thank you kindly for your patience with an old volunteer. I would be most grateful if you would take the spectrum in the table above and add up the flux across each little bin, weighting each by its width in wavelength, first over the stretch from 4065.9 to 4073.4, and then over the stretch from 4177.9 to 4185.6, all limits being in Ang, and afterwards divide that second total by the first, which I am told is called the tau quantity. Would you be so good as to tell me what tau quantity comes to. 0.92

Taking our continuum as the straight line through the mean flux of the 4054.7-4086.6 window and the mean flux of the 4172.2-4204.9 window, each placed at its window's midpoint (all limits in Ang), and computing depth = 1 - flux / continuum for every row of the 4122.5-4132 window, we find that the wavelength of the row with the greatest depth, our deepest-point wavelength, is 4123.44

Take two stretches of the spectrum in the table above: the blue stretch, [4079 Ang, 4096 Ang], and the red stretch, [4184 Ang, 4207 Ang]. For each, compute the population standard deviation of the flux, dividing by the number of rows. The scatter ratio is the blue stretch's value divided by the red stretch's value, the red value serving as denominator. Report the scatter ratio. 0.86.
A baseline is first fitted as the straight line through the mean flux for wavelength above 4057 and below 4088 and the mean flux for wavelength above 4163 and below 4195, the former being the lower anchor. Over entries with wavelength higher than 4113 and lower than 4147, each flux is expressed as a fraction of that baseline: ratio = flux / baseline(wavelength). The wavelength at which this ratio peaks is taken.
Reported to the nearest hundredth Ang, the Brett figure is 4117.75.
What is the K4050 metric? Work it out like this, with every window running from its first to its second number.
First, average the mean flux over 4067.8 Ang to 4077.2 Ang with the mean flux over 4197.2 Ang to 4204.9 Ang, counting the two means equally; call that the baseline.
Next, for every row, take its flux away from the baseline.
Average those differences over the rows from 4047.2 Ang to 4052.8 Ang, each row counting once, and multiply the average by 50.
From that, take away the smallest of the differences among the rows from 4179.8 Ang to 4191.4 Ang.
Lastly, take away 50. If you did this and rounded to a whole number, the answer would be -47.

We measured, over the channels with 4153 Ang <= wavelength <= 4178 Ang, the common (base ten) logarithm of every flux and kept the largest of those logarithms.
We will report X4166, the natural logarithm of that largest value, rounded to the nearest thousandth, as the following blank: 0.475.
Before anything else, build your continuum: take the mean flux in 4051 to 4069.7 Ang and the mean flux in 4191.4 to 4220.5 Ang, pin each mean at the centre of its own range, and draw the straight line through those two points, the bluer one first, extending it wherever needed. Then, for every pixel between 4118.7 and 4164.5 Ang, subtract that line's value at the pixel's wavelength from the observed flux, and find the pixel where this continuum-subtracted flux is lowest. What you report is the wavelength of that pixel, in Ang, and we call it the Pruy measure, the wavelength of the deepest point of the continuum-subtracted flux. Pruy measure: 4157.76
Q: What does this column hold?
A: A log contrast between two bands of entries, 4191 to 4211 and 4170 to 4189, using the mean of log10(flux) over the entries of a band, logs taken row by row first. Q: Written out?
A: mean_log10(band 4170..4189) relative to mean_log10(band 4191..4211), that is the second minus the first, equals 0.00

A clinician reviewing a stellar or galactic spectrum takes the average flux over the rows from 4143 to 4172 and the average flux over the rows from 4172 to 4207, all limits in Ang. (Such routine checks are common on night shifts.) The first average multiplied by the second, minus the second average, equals 1522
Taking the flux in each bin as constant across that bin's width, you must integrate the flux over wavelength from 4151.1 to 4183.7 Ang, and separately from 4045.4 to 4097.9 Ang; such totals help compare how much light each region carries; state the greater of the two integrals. 2257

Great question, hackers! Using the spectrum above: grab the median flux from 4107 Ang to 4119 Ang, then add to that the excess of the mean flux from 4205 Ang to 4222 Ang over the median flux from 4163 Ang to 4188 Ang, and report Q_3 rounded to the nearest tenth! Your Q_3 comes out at 41.6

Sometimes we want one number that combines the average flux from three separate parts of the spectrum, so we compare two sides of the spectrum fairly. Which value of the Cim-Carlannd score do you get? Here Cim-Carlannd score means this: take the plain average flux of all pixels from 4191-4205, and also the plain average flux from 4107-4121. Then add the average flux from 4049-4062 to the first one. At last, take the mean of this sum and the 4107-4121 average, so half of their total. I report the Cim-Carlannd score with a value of 61.5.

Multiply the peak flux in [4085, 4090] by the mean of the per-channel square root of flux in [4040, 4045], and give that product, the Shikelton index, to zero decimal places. 286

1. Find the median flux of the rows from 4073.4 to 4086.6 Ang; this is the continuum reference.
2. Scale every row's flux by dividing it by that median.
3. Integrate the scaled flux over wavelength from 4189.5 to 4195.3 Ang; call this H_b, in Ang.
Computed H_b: 5.1 Ang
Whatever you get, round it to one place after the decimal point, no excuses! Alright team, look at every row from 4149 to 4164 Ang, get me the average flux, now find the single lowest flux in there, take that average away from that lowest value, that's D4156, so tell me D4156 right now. -1.0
